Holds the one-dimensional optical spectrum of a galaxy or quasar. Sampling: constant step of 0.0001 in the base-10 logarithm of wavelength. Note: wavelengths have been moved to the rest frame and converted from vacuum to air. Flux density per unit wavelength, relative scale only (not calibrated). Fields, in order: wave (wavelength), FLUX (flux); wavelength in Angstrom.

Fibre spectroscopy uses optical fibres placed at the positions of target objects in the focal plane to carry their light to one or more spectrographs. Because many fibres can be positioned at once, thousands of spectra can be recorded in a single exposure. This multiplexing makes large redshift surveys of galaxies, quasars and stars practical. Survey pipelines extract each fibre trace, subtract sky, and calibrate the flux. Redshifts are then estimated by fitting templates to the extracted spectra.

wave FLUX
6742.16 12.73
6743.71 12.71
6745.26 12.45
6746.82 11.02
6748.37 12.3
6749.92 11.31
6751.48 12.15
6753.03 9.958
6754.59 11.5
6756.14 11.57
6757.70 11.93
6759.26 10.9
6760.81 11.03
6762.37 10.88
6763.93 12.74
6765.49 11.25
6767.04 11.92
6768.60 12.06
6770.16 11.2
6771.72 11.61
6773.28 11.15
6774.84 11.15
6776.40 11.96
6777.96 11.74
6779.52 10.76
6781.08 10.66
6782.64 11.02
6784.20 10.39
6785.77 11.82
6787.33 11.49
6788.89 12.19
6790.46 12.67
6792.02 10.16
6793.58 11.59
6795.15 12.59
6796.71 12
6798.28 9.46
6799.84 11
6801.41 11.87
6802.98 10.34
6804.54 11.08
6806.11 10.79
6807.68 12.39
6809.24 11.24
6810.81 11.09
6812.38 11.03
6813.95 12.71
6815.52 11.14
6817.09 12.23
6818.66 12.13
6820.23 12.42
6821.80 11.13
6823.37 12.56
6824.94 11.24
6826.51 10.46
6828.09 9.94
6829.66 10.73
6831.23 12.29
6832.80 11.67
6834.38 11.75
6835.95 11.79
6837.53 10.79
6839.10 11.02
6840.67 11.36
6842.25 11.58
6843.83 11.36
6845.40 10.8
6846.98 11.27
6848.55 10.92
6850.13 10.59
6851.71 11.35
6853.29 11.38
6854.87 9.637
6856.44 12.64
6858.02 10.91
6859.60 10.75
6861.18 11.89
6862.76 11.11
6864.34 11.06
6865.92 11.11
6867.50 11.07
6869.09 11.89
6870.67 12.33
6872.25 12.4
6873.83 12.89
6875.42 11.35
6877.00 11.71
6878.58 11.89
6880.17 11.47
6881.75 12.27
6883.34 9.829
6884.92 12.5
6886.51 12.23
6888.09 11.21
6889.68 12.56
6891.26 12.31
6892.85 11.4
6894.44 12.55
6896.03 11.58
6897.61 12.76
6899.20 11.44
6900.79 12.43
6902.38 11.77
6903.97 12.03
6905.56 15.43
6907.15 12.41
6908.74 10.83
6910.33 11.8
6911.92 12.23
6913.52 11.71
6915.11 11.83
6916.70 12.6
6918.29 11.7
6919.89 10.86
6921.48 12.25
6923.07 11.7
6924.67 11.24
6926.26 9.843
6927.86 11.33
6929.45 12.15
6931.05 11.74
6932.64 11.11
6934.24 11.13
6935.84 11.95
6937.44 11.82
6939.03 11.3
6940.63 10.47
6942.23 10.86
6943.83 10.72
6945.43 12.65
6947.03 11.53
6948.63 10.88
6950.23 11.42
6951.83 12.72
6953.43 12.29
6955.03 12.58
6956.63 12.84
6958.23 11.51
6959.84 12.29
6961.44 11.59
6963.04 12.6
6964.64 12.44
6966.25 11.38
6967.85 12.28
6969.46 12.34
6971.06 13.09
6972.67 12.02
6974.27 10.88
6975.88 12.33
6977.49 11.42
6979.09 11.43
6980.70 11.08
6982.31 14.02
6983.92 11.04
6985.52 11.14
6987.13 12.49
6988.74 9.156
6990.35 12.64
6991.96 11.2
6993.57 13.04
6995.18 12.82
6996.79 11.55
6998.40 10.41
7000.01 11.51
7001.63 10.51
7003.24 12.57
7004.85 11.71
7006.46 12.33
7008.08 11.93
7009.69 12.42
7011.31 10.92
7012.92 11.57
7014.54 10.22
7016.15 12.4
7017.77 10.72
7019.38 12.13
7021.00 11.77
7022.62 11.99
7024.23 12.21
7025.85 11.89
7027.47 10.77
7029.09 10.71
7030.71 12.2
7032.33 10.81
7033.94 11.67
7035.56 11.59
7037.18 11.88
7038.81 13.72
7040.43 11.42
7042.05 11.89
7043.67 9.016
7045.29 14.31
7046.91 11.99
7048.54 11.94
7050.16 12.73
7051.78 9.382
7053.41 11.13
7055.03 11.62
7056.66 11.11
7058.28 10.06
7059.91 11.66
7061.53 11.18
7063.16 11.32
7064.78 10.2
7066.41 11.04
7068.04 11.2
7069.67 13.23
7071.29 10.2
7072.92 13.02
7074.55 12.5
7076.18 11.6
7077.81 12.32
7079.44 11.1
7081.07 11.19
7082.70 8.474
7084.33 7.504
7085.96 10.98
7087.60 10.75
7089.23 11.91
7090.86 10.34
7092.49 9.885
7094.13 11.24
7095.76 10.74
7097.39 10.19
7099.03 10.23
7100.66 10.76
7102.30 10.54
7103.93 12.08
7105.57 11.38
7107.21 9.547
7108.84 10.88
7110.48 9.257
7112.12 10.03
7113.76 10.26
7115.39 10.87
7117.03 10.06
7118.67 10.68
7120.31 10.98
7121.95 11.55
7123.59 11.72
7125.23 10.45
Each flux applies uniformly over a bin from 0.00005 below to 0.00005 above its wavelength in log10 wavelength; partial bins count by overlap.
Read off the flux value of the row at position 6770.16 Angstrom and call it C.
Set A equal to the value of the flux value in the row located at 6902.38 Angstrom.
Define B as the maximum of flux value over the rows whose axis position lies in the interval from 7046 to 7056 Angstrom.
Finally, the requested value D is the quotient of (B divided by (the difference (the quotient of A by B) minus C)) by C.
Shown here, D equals -0.111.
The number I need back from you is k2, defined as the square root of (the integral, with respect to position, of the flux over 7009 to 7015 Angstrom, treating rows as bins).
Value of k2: 8.24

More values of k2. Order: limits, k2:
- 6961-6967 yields 8.50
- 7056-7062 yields 8.12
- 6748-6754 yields 8.26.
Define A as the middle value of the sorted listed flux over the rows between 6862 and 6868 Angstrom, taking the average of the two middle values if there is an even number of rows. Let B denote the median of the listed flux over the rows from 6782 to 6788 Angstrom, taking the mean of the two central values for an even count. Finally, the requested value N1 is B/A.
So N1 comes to 1.01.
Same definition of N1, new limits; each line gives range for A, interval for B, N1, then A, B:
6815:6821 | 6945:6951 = 0.94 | 12.2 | 11.5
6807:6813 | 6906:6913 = 1.08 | 11.2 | 12.0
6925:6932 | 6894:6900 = 1.05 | 11.5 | 12.1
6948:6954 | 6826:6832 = 0.89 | 11.9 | 10.6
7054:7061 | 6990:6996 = 1.12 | 11.4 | 12.7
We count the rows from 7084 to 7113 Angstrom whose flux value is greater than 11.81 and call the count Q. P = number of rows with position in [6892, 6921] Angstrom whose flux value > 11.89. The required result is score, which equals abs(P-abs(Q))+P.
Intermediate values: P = 8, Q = 2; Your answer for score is 14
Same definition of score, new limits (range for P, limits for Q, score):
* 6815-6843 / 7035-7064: 7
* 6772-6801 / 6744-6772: 7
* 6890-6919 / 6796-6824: 10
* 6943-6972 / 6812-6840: 16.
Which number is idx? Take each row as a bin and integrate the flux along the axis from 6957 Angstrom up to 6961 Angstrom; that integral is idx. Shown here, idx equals 48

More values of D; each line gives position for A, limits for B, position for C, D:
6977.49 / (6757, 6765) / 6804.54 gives -0.113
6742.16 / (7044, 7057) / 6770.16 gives -0.124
